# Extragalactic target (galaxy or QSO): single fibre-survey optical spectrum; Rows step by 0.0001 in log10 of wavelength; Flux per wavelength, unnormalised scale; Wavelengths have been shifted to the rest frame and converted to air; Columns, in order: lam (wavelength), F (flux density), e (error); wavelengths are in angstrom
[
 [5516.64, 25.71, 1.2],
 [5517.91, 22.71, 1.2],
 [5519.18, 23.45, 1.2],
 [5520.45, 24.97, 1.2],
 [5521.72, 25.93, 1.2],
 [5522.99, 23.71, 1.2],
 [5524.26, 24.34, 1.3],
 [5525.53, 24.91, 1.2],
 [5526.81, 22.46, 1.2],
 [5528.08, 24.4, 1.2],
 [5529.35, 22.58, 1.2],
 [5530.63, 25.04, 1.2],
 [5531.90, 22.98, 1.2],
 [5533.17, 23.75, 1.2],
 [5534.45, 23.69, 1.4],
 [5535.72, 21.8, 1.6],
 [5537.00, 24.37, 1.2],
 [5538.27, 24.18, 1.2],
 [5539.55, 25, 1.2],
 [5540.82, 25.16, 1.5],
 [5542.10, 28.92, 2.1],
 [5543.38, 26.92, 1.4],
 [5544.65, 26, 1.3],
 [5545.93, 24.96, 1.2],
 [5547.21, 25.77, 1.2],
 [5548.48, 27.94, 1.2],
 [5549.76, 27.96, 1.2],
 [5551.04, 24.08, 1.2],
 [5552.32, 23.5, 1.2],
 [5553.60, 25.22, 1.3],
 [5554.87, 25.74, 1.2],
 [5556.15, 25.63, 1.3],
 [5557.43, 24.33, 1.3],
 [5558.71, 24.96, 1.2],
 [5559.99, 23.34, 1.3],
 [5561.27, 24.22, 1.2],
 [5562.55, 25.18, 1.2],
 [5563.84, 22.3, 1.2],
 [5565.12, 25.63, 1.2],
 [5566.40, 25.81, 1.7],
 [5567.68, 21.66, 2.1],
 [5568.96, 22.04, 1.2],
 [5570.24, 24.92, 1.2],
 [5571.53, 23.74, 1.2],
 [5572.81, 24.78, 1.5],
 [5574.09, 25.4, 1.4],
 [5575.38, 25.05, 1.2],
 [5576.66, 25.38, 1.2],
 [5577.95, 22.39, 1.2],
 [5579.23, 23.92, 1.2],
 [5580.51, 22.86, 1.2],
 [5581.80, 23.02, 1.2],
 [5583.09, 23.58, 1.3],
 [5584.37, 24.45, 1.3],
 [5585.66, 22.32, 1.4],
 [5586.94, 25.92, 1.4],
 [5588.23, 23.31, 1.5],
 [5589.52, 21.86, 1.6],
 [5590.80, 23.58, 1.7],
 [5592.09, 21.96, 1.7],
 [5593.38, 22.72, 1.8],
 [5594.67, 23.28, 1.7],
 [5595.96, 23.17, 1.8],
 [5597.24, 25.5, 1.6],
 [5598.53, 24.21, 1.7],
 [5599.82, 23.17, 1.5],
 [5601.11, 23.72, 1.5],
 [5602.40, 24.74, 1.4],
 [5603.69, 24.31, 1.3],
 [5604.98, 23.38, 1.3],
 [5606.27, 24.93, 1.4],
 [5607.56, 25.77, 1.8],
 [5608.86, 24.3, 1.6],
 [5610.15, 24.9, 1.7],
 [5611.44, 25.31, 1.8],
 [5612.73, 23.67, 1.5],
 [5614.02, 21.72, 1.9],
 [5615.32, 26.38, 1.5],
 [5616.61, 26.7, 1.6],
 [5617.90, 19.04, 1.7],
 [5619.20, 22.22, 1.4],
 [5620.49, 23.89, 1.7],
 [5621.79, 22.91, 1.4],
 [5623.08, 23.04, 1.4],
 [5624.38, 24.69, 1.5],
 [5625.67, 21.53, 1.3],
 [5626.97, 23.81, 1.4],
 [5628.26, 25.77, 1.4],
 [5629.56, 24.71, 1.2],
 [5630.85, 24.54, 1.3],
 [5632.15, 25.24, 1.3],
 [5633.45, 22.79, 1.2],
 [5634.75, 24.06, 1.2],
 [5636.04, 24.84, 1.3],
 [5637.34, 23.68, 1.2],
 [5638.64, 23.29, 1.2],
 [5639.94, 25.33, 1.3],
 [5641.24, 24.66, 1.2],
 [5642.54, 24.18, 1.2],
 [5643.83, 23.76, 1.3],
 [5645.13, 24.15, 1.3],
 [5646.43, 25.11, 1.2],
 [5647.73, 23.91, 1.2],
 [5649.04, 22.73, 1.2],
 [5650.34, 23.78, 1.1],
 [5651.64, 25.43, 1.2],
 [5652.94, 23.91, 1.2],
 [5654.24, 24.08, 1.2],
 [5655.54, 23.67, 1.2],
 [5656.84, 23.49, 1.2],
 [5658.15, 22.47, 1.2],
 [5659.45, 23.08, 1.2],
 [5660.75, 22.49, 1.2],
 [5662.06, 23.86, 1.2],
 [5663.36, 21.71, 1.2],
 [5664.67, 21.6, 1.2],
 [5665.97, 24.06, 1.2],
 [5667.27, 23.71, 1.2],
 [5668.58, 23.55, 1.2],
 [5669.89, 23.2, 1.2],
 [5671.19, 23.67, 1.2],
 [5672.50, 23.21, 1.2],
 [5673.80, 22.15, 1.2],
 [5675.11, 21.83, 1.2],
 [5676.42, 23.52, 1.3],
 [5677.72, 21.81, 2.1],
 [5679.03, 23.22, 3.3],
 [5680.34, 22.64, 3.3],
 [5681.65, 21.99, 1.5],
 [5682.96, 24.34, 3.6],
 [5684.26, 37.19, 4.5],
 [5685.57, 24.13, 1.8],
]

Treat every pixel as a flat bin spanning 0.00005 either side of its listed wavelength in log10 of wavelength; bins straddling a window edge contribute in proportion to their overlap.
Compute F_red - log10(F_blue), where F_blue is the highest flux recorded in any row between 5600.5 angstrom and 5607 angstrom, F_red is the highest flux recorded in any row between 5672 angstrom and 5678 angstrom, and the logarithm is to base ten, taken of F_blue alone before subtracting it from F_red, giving 22.1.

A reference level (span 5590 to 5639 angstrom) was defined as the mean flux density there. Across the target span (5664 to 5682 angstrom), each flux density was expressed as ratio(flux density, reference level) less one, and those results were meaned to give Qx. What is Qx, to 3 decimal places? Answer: -0.042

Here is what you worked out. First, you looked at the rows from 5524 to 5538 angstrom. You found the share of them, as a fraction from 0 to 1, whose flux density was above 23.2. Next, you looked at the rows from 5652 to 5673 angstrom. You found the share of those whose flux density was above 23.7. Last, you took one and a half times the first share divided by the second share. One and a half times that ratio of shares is 3.1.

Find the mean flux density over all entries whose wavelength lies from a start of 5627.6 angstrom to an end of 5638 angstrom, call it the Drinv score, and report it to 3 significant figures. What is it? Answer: 24.5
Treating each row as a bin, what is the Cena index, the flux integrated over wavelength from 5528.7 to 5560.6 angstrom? 796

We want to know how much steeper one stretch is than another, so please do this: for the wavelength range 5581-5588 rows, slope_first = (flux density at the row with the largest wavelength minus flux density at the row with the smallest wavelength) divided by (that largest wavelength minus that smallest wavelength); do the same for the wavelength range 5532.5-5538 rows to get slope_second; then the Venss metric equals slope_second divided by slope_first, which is 0.29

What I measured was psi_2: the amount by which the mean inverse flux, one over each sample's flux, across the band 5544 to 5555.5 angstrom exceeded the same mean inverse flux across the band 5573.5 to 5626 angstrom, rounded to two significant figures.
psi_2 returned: -0.0032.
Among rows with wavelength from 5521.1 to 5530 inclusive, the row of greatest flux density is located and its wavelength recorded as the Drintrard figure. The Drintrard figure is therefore 5521.72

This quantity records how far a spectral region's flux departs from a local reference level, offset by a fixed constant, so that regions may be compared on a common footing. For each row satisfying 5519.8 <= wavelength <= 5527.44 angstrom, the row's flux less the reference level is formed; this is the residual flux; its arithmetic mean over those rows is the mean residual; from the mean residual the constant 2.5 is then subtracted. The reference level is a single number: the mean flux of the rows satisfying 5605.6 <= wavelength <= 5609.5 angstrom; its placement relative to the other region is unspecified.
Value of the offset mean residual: -3.1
